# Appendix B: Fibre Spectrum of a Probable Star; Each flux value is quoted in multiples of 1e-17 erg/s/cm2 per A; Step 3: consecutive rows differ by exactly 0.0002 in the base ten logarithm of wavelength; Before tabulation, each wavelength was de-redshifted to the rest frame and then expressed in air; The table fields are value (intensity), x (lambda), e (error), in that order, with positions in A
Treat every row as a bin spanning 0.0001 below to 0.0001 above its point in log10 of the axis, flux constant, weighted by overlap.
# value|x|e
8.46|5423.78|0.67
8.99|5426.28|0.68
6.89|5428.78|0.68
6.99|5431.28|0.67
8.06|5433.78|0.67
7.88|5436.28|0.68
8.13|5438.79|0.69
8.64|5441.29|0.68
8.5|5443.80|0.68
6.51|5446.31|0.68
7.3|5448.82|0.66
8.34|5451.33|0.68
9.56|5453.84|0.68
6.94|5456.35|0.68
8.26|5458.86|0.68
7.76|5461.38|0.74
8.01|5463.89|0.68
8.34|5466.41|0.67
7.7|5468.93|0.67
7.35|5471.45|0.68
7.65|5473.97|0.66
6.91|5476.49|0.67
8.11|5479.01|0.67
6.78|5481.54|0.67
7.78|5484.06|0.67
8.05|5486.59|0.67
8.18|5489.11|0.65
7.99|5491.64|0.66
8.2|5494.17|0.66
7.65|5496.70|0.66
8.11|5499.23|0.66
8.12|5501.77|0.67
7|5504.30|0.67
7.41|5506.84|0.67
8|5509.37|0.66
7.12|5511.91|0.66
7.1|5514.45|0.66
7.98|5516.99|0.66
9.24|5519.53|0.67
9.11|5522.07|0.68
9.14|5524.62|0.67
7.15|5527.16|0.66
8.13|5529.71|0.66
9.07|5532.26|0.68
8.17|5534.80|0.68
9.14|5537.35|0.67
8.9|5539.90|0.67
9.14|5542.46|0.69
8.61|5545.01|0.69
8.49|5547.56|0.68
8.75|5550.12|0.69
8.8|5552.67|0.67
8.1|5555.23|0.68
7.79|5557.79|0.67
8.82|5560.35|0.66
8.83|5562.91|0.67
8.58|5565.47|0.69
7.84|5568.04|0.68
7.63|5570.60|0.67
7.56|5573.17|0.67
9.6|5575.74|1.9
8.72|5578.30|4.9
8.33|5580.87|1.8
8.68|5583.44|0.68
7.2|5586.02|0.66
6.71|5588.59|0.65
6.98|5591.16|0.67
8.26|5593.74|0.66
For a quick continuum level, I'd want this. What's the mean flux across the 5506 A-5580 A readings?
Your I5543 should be 8.38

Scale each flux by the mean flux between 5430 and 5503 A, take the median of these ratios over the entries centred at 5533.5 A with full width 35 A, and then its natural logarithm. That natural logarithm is 0.12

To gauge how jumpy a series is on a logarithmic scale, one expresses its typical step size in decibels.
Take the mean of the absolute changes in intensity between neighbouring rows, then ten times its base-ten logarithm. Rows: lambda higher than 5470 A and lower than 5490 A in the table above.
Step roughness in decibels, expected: -1.49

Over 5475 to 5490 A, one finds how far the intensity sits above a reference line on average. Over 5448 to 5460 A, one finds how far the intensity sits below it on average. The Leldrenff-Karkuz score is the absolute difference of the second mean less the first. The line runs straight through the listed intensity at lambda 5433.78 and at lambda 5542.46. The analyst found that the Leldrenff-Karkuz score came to 1.1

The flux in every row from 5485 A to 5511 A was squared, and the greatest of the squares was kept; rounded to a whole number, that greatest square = 67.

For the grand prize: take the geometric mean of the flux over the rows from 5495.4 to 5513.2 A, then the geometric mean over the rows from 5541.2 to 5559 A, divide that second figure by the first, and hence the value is 1.12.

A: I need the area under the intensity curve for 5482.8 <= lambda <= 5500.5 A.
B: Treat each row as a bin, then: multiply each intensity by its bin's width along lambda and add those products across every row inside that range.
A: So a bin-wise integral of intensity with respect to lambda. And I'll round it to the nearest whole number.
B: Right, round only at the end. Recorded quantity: 142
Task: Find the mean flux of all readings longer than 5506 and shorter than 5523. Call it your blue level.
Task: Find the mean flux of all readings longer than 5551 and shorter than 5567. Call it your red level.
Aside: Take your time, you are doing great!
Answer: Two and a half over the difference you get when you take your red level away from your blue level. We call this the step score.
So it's -5.1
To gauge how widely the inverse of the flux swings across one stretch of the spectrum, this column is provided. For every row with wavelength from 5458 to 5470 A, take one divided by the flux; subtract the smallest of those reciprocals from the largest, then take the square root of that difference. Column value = 0.10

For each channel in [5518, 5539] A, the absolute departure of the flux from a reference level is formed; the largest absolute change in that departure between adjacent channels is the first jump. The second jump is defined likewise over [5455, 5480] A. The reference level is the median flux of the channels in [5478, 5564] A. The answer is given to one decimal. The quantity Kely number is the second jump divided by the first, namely 1.2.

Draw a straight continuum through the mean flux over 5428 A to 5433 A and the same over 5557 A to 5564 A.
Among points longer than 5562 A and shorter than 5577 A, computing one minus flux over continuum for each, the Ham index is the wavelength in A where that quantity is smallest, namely 5575.74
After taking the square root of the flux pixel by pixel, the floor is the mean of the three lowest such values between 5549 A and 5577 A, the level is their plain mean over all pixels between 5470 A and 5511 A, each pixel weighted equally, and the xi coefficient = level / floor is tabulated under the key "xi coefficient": 1.00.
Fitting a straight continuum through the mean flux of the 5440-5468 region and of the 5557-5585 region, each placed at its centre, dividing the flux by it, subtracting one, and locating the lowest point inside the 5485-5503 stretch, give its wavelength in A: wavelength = 5496.70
